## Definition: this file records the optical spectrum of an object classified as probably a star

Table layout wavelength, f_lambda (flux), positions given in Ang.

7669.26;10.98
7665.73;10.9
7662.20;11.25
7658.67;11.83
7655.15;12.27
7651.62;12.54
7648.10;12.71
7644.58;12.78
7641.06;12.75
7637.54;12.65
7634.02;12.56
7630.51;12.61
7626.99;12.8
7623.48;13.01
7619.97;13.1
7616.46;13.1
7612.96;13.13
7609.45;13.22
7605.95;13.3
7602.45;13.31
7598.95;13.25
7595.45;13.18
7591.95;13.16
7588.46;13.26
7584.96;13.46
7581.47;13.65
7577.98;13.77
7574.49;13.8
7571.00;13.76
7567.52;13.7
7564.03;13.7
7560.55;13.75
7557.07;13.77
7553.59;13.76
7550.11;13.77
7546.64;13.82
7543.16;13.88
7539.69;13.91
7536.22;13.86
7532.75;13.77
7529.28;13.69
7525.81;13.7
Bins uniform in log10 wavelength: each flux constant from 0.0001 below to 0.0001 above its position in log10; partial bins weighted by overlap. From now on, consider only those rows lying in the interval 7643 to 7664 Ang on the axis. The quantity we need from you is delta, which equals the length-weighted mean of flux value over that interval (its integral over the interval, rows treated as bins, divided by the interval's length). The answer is 12.2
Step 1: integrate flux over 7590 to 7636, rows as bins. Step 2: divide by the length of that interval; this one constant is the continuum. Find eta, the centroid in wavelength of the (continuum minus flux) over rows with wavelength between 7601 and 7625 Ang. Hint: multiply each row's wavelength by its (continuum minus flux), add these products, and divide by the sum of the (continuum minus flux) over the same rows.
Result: 7606.6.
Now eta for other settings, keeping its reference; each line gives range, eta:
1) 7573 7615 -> 7586.6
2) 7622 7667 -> 7654.2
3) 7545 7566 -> 7555.1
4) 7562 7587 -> 7573.9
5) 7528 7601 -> 7557.6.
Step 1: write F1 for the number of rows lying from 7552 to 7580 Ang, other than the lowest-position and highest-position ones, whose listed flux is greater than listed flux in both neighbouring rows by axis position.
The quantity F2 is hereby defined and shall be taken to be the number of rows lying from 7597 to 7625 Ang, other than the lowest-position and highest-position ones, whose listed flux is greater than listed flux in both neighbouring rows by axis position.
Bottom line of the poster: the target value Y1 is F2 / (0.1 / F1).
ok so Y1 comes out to 20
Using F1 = 2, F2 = 1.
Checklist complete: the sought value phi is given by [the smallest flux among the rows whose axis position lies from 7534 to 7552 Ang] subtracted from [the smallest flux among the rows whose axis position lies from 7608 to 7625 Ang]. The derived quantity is -0.8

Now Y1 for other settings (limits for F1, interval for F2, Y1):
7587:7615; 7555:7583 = 10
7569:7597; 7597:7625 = 10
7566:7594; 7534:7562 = 20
